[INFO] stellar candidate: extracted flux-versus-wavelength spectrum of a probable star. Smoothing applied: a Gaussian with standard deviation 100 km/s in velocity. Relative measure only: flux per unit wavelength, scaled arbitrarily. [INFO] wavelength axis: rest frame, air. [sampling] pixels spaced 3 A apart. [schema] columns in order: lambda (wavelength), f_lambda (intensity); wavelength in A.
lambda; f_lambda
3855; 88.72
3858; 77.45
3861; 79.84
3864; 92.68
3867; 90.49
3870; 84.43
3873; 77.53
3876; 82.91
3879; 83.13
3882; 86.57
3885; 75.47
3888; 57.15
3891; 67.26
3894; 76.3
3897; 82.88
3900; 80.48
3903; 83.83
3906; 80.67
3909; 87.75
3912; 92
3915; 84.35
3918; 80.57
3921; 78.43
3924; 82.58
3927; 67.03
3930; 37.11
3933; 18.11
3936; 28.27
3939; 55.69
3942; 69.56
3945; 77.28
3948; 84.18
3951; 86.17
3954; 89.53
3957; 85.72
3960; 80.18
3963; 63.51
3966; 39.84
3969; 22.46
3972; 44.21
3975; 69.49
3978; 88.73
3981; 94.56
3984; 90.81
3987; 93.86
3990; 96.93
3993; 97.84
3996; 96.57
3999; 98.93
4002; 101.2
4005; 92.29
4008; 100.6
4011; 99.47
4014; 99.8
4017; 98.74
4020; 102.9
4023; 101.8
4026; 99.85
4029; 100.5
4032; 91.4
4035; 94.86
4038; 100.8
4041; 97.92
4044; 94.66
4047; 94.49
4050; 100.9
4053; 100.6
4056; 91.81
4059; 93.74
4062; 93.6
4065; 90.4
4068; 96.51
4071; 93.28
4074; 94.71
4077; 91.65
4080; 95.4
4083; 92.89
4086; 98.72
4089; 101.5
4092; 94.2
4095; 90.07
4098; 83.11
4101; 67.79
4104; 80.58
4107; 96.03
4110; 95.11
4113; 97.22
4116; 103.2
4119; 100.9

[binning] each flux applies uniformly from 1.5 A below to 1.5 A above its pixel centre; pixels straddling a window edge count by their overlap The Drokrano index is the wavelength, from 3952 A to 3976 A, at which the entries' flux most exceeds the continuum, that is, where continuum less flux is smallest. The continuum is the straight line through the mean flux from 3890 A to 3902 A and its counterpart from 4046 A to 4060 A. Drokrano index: 3954 A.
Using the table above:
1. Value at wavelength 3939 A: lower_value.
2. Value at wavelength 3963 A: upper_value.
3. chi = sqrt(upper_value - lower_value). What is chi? 2.8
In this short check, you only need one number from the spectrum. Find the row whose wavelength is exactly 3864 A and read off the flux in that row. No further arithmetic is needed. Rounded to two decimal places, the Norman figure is 92.68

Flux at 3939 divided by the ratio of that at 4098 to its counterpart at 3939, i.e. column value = 37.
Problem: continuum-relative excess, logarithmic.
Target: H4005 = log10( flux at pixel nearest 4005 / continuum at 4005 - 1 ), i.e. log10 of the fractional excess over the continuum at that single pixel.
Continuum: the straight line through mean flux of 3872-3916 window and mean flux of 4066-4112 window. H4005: -1.17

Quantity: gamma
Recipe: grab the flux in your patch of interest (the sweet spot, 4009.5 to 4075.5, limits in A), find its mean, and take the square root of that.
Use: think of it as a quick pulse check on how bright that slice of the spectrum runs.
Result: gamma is 9.85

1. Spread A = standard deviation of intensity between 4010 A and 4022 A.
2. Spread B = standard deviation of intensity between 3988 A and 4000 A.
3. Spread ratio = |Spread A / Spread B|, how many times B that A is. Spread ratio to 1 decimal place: 1.7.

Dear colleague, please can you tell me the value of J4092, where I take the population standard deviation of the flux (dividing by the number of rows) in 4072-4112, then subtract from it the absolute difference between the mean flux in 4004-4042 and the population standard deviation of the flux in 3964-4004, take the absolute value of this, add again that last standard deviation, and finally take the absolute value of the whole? 90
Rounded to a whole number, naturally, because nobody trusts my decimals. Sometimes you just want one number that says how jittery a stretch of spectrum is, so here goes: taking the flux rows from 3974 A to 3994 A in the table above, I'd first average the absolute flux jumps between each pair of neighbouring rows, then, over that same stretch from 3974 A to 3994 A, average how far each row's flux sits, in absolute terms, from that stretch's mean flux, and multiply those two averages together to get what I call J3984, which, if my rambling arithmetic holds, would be 38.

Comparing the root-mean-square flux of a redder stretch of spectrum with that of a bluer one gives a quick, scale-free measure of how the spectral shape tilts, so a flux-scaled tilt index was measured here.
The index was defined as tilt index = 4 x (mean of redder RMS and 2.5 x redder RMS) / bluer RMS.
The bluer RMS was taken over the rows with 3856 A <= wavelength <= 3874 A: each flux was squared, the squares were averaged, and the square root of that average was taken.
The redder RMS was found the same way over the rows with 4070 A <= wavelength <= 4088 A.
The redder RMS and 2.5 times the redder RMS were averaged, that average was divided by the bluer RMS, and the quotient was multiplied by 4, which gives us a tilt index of 7.9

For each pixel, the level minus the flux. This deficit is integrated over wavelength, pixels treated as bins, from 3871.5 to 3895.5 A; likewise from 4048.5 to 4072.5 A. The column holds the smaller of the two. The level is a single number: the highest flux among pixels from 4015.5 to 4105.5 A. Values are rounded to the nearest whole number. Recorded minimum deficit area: 187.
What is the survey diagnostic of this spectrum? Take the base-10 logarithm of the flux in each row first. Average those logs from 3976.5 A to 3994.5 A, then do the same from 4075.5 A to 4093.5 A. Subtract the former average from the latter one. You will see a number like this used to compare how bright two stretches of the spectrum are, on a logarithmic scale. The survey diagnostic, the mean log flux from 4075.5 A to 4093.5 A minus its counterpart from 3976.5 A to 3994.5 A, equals 0.01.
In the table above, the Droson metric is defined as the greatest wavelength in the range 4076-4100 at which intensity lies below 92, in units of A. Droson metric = 4098 A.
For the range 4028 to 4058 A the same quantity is 4056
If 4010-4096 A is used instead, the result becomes 4095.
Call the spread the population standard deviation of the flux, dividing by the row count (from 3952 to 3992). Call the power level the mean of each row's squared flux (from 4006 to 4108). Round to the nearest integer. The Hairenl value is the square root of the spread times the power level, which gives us 460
